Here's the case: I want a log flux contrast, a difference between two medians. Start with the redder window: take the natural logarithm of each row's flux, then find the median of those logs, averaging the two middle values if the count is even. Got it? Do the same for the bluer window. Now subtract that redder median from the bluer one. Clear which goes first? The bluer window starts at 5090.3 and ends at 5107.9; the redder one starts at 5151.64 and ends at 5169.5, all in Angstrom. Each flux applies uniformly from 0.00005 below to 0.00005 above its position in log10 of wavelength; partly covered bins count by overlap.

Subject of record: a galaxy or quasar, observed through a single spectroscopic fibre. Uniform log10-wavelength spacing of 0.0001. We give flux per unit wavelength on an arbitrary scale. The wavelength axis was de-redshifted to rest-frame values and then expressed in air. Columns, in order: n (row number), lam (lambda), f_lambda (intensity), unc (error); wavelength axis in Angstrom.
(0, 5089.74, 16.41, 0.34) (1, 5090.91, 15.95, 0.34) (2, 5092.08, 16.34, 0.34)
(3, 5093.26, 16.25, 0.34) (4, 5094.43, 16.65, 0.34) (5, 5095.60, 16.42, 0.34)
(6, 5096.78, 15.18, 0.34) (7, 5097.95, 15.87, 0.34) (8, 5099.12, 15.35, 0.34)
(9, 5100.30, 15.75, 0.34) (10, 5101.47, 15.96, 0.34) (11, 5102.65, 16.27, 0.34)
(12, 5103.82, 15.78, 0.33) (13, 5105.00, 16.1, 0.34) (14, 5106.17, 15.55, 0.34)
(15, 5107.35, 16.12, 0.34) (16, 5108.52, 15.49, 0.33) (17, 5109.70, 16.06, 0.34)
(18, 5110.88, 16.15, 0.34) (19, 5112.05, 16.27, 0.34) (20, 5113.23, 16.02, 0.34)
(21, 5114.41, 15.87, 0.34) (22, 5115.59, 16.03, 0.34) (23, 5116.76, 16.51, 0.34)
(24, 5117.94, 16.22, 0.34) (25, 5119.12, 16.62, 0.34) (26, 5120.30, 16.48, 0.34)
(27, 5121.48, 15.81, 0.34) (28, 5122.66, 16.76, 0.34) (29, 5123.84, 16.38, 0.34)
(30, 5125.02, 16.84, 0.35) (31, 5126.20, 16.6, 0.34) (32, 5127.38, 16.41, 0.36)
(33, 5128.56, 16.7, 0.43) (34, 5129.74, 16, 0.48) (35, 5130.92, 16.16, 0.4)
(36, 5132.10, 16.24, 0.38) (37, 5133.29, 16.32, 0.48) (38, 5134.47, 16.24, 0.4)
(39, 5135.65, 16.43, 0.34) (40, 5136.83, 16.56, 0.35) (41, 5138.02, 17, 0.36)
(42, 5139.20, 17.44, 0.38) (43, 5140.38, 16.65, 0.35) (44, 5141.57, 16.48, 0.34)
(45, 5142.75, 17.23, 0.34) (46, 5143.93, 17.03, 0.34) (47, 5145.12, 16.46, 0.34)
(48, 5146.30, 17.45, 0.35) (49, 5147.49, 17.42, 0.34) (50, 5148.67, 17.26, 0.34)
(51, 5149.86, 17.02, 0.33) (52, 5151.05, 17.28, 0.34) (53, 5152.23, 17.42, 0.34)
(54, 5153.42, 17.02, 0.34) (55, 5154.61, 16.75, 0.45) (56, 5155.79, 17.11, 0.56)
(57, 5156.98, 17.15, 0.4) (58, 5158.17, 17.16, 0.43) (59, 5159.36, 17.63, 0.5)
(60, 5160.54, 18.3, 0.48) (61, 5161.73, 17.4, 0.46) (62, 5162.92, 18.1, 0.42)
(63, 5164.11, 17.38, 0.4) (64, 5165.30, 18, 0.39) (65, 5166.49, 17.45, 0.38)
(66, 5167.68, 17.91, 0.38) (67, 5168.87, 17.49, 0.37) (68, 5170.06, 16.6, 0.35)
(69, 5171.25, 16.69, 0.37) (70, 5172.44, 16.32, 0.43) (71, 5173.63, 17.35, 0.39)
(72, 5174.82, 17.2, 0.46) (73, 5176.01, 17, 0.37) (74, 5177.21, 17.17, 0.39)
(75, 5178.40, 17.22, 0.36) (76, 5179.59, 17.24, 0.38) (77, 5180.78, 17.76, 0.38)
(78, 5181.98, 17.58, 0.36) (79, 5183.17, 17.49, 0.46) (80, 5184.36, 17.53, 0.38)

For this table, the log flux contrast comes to -0.09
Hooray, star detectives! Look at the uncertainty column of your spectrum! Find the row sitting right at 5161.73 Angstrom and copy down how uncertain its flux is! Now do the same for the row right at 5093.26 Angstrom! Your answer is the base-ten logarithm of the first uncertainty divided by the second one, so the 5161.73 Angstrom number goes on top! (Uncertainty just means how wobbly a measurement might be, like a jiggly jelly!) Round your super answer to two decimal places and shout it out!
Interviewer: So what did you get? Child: 0.13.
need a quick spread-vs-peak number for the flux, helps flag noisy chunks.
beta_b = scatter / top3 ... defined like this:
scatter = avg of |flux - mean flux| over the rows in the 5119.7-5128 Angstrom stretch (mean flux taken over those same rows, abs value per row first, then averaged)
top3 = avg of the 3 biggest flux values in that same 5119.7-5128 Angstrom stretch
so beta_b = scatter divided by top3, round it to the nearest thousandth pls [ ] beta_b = 0.014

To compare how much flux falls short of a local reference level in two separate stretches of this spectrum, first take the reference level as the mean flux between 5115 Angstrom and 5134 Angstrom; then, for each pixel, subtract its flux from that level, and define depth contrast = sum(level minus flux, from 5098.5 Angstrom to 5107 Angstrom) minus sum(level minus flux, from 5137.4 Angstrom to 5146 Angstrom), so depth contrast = 7.5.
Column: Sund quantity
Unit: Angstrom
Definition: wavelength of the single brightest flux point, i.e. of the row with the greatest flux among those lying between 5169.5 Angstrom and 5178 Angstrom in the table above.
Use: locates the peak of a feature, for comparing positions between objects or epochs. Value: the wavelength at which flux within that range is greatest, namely 5173.63 Angstrom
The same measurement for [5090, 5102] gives 5094.43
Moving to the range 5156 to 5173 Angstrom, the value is 5160.54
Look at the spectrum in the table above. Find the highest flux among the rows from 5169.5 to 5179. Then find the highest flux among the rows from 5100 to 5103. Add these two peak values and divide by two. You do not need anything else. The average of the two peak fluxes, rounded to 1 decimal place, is 16.8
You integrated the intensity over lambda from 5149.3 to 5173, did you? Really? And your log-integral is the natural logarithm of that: 6.02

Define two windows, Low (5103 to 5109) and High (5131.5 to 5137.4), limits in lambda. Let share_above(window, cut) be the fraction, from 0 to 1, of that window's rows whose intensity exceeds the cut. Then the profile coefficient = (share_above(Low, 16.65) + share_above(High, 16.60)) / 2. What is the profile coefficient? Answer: 0.0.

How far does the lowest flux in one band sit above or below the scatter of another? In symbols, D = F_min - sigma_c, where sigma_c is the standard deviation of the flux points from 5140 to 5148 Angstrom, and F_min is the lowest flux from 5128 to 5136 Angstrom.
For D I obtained 15.6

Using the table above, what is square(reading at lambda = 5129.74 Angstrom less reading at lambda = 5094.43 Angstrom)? 0.4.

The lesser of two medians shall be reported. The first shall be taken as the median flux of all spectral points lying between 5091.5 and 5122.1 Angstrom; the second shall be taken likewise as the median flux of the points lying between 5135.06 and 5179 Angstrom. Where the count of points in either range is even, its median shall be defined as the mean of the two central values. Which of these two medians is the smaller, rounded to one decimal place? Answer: 16.1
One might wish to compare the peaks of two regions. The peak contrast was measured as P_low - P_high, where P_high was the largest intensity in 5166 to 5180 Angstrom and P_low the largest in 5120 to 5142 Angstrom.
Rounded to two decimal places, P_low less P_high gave -0.47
